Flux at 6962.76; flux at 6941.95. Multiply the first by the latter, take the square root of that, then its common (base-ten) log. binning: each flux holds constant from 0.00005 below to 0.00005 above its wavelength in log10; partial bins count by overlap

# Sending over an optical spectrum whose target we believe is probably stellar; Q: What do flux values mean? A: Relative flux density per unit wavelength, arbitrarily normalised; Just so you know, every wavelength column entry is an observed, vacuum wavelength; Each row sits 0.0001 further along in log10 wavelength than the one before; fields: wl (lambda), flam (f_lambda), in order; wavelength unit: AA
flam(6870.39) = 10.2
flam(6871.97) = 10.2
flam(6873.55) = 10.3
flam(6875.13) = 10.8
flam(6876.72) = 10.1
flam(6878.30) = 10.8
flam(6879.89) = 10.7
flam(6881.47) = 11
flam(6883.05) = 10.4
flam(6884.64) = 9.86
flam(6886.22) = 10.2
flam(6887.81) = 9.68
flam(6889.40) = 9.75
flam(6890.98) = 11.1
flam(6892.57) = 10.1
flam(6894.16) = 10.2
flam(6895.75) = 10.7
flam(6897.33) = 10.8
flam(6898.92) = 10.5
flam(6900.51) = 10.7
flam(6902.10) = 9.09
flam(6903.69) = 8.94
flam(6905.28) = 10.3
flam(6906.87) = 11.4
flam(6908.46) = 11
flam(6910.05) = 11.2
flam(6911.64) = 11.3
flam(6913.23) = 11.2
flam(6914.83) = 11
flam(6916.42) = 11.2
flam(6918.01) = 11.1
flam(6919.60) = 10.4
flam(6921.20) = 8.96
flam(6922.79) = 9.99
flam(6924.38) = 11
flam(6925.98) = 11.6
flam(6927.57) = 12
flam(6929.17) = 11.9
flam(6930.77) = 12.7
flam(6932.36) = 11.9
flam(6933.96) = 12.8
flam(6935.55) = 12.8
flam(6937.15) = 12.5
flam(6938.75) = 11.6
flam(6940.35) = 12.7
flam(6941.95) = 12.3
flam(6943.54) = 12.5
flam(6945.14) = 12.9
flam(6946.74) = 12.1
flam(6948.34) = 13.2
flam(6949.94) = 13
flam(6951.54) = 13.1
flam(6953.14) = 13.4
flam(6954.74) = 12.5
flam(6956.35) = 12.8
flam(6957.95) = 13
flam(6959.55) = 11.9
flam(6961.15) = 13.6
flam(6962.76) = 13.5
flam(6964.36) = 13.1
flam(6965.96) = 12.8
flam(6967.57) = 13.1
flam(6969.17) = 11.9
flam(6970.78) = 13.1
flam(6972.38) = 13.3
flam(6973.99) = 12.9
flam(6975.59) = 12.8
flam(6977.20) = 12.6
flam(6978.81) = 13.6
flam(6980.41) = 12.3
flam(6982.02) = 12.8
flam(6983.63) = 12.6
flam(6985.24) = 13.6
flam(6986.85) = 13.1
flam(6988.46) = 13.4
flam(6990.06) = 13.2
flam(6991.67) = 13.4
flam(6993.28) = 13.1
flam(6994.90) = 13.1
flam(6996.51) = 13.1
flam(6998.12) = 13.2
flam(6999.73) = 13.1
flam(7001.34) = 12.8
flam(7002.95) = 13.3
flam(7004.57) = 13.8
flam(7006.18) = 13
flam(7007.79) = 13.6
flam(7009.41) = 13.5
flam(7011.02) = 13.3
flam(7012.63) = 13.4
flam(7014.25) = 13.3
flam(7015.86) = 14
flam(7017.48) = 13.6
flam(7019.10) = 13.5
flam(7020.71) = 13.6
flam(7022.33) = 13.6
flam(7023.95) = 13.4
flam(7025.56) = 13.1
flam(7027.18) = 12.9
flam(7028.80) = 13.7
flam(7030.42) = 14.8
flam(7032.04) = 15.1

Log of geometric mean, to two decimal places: 1.11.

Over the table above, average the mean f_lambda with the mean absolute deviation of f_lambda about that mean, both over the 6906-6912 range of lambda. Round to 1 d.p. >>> 5.7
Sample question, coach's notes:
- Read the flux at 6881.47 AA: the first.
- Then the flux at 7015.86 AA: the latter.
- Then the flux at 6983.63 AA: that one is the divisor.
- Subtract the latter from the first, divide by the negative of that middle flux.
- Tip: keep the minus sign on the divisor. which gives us 0.24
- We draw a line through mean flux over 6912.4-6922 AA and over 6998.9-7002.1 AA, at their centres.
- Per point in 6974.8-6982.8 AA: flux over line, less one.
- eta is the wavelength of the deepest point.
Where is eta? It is 6980.41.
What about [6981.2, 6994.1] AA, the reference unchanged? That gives 6983.63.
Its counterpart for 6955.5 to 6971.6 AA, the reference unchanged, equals 6969.17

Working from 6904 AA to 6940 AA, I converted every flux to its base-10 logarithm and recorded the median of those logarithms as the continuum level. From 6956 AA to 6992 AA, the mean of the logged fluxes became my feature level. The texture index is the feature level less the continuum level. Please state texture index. 0.062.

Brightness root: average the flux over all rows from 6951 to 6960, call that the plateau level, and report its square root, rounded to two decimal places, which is 3.58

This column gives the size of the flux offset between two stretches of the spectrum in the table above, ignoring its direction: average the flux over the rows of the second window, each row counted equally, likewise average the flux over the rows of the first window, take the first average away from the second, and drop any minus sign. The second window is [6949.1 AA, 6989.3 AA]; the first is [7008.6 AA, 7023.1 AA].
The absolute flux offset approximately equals 0.6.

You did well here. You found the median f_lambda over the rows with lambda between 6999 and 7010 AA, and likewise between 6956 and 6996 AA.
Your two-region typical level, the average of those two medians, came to 13.2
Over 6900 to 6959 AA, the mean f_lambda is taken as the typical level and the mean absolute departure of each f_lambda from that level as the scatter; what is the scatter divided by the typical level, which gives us 0.084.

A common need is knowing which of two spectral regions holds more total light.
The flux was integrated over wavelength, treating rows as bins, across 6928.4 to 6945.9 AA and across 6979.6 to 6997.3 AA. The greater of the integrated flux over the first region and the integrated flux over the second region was 231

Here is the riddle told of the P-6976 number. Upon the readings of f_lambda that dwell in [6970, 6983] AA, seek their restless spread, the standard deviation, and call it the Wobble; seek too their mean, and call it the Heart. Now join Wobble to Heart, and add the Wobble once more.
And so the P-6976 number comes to 13.7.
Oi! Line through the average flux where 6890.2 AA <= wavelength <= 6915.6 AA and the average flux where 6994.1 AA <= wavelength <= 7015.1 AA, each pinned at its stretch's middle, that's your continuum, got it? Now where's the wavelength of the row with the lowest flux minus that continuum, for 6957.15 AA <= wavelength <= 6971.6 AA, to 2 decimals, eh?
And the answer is 6969.17 AA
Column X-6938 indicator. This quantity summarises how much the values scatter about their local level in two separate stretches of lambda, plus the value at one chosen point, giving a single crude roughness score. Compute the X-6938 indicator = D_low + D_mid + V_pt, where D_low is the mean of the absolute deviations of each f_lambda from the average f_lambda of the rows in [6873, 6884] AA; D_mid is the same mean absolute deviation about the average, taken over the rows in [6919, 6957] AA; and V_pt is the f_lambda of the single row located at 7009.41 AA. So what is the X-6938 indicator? 14.6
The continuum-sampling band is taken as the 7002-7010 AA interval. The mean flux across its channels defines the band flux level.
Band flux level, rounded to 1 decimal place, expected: 13.4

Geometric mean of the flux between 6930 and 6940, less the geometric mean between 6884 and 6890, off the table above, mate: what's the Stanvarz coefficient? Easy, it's 2.5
